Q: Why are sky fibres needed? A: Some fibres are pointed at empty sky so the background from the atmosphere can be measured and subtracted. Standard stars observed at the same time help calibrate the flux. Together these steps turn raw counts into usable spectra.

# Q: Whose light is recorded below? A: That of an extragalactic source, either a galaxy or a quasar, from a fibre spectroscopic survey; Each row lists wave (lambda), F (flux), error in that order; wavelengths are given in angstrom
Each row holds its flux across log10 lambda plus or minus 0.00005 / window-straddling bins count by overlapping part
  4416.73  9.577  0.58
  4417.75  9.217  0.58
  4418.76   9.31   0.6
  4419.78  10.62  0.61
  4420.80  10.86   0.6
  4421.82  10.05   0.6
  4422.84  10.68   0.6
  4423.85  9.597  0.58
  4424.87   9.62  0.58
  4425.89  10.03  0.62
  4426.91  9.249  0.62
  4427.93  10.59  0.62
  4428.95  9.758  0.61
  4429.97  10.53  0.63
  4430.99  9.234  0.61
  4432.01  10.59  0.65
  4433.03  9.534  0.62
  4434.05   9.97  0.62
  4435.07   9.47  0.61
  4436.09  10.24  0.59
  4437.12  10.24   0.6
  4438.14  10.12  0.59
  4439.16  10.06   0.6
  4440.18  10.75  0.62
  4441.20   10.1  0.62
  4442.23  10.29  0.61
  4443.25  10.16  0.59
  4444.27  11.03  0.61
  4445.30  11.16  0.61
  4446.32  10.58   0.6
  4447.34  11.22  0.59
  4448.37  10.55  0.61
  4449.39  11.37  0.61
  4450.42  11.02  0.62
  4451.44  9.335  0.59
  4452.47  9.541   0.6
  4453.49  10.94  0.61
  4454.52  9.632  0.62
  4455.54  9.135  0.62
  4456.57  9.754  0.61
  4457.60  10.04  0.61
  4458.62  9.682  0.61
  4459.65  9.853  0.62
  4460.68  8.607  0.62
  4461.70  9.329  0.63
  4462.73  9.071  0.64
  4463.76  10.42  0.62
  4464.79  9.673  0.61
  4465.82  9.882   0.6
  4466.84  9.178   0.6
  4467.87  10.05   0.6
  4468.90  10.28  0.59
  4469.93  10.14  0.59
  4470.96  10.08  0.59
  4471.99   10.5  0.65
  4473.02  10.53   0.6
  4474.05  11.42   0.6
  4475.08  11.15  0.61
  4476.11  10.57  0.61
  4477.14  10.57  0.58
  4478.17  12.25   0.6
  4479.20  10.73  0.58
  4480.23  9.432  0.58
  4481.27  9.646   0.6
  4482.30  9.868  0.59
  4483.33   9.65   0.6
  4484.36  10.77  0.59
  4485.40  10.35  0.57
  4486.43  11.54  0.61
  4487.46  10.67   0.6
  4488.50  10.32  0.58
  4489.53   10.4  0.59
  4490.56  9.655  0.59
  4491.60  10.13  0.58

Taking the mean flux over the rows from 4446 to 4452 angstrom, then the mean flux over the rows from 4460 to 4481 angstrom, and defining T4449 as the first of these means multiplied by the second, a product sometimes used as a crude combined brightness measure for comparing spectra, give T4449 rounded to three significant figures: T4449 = 109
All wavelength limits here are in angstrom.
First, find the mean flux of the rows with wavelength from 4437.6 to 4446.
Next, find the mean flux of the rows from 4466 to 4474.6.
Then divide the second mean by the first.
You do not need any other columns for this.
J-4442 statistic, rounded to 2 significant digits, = 0.98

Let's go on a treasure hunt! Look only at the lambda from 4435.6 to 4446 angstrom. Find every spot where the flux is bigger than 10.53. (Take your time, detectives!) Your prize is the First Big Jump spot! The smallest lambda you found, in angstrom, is 4440.18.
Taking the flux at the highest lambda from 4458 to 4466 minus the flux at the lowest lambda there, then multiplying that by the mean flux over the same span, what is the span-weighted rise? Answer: 1.9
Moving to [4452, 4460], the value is 3.1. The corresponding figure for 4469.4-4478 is 4.6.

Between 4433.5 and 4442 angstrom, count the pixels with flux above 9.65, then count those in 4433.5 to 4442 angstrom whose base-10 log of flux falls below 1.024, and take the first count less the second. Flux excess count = 0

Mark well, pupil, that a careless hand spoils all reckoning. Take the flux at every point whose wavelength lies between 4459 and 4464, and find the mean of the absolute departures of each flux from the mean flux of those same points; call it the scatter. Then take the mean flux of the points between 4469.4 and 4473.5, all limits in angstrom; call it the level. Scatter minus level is -9.8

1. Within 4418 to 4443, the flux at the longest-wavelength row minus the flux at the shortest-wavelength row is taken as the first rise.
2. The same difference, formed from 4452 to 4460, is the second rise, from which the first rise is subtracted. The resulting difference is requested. -1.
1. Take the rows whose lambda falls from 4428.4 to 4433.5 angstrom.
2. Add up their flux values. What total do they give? 49.6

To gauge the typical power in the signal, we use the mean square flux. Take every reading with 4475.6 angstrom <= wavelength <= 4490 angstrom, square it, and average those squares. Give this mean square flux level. 110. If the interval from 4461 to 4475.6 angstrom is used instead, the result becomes 103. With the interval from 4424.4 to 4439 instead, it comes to 99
